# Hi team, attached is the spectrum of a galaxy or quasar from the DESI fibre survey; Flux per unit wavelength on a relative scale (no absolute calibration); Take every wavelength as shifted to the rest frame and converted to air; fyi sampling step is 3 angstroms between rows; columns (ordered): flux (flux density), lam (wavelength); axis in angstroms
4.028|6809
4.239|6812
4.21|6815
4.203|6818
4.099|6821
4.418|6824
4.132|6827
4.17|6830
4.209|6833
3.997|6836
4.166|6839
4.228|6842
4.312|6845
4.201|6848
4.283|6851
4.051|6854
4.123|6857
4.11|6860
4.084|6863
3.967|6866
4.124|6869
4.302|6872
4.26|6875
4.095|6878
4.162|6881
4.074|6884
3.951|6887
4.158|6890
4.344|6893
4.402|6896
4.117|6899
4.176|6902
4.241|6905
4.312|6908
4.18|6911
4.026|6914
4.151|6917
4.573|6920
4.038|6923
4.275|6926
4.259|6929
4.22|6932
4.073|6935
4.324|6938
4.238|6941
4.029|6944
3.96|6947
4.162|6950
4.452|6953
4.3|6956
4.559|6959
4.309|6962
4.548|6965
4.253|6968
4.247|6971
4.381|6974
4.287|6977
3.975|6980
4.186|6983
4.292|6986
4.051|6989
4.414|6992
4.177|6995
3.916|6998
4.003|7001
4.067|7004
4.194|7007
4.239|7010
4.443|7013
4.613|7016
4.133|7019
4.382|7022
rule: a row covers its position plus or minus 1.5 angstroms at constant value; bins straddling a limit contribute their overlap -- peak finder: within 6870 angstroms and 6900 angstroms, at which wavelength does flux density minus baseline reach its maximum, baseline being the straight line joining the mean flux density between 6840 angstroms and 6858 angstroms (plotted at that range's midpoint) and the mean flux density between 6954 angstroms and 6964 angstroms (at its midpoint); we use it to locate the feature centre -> 6896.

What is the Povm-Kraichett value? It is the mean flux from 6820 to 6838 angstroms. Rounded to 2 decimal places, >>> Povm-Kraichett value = 4.17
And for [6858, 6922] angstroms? 4.18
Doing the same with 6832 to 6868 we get 4.14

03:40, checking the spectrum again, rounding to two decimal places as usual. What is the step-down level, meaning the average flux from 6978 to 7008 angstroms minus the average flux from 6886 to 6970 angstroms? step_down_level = -0.11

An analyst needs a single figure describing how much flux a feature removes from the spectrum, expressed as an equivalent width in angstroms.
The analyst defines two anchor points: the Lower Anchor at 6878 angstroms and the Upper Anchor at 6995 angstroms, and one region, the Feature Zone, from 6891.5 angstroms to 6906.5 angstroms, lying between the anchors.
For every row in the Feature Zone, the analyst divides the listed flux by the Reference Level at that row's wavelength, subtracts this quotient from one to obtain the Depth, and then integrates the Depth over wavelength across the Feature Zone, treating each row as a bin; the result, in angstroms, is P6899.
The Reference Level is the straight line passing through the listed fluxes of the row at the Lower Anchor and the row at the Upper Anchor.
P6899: -0.5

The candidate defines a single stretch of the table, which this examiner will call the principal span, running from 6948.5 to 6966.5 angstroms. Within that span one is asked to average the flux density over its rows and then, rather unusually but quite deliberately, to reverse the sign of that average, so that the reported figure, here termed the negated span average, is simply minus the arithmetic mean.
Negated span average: -4.39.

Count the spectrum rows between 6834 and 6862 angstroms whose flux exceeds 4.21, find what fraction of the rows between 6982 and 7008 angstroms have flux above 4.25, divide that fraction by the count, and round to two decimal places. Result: 0.07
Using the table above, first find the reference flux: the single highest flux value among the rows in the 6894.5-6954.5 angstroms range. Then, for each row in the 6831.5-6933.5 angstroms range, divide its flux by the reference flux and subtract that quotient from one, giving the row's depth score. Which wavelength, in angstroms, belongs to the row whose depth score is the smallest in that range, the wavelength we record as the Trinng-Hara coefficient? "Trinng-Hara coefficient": 6920 angstroms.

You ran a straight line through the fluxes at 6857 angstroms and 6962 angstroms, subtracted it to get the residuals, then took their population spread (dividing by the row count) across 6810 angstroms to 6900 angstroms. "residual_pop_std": 0.127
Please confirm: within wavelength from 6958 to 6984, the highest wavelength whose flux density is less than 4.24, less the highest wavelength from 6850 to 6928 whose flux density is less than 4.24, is 60 angstroms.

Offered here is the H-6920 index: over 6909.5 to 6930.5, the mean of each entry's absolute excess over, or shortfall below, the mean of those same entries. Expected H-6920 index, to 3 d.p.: 0.132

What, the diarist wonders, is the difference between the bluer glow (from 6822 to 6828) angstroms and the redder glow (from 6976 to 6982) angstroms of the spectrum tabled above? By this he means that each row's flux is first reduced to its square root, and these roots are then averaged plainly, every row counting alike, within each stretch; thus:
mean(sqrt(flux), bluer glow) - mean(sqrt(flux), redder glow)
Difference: 0.04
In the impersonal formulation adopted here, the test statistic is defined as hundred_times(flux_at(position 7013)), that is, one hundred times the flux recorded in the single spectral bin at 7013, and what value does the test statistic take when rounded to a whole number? 444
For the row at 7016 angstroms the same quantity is 461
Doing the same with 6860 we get 411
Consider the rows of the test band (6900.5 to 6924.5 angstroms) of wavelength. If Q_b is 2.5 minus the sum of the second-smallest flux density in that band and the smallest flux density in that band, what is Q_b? -5.56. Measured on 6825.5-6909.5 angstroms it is -5.42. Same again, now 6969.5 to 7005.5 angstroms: -5.39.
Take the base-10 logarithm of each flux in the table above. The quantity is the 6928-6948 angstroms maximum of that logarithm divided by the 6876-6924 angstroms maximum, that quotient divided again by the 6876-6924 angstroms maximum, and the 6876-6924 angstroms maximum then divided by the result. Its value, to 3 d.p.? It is 0.453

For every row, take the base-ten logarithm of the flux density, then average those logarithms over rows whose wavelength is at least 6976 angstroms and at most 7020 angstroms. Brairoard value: 0.623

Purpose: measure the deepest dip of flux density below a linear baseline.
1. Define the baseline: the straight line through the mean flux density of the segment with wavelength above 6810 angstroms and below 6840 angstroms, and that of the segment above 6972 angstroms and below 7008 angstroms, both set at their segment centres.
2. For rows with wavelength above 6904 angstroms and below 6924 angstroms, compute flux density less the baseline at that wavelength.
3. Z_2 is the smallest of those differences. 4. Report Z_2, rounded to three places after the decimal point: -0.146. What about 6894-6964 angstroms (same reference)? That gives -0.208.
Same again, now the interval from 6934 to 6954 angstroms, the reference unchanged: -0.208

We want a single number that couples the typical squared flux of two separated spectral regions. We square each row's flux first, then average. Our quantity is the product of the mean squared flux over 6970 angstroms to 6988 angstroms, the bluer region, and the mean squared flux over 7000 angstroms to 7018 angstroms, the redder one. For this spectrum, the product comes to 325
